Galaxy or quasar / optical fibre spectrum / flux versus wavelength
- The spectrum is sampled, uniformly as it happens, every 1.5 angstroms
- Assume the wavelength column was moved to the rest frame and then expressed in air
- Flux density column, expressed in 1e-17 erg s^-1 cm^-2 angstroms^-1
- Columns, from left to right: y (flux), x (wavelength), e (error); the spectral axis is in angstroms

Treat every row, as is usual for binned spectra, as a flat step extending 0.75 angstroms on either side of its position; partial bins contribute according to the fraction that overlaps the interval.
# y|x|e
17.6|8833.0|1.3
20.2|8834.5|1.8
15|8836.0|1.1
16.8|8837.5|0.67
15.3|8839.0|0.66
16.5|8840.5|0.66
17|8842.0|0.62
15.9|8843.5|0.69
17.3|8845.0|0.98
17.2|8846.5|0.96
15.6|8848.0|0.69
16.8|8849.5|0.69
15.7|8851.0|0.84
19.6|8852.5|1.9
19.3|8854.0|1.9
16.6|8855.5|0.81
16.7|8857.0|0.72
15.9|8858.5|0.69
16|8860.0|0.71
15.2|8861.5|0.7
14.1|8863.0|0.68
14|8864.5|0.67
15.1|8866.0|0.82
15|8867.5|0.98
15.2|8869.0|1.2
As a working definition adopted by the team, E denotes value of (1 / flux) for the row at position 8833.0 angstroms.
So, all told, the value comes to 0.0568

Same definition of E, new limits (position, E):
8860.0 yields 0.0625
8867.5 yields 0.0667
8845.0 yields 0.0578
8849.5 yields 0.0595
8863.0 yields 0.0709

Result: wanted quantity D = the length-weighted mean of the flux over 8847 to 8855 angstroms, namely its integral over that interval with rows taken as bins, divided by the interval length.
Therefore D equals 17.4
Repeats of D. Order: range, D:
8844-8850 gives 16.7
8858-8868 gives 15.0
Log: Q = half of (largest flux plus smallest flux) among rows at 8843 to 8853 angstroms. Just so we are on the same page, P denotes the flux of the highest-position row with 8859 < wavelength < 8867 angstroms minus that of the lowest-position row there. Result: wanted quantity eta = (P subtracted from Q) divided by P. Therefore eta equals -21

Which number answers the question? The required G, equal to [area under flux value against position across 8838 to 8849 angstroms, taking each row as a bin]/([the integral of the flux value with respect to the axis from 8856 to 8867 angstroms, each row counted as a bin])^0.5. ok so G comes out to 13.9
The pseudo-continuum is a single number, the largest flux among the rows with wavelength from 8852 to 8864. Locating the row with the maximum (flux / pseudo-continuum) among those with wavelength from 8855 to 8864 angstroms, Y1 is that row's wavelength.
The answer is 8857.0 angstroms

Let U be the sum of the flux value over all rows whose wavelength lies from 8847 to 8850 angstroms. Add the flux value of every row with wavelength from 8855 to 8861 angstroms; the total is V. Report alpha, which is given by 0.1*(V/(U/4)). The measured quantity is 0.80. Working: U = 32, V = 65.2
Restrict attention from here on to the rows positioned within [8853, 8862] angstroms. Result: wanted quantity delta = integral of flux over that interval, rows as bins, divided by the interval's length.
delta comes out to 16.7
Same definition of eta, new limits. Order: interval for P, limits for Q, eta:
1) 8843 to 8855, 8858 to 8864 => 3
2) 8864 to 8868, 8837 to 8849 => 15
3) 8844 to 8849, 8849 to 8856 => -11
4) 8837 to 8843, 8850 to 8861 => 87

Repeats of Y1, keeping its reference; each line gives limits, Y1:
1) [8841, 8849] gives 8845.0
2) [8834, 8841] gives 8834.5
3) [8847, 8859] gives 8852.5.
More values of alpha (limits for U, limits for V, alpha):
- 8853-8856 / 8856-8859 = 0.36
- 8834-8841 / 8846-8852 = 0.31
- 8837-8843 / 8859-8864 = 0.28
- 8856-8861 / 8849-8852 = 0.27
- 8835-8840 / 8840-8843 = 0.28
